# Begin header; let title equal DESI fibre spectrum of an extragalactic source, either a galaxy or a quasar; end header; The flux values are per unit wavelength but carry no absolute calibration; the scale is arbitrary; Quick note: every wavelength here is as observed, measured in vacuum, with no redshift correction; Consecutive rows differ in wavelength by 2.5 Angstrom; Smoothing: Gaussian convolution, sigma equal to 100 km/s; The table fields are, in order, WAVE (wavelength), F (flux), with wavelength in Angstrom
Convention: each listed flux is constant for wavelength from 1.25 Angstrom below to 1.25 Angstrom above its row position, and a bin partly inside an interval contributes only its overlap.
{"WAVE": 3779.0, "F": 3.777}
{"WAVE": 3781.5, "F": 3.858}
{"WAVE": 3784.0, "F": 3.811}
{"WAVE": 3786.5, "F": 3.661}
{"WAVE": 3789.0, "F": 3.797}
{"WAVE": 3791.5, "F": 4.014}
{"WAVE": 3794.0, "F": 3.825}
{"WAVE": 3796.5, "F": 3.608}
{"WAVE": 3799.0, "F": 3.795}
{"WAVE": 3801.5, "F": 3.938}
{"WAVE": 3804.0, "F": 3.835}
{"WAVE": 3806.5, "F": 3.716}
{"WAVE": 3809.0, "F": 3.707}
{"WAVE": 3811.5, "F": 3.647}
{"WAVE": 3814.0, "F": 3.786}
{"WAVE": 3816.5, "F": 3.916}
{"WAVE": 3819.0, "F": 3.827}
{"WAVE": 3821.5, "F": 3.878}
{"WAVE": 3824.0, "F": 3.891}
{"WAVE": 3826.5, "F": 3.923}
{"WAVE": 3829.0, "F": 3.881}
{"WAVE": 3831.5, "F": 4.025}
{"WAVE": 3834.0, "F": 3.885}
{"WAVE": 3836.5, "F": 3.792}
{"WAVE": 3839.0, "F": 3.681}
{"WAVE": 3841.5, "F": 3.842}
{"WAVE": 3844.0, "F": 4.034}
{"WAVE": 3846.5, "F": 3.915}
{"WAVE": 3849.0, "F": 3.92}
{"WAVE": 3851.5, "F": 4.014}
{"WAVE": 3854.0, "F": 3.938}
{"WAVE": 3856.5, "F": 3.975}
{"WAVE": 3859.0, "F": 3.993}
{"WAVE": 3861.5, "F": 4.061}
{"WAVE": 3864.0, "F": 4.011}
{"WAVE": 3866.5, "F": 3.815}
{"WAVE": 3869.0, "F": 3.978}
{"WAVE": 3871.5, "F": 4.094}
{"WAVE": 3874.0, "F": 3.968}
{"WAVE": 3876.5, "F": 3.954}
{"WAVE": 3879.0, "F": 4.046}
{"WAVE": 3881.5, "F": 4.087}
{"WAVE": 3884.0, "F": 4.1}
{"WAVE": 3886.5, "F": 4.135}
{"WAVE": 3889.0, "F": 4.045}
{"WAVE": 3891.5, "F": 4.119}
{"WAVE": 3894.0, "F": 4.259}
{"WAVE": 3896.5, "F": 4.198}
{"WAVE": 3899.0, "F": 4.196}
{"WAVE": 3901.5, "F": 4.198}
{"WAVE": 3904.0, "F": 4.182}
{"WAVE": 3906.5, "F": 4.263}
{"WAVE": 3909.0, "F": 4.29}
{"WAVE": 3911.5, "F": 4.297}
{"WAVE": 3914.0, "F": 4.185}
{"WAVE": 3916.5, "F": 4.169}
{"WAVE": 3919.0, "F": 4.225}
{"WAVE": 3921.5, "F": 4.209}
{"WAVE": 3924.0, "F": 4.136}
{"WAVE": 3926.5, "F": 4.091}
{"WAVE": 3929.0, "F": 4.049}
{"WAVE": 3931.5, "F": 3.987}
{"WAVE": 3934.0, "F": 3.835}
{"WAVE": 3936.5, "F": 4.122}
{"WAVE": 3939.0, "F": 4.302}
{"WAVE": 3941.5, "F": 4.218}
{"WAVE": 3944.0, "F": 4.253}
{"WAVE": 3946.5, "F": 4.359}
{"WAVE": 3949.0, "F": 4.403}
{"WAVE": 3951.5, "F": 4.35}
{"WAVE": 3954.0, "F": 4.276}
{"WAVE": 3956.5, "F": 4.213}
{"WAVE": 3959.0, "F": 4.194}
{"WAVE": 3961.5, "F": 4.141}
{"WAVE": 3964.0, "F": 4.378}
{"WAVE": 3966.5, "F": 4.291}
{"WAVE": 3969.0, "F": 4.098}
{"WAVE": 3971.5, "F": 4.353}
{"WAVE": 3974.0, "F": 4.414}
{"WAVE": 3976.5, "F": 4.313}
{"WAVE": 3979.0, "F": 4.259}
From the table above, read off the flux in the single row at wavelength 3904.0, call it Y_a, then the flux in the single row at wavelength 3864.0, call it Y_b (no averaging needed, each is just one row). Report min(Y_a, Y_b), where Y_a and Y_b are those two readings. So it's 4.01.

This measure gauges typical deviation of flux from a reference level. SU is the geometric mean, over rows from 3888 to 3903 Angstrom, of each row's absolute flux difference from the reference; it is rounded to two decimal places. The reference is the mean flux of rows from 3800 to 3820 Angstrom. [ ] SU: 0.37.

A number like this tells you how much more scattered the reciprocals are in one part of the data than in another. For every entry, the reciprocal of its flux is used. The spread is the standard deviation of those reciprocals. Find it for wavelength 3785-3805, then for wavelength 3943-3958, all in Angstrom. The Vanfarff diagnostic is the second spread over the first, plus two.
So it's 2.4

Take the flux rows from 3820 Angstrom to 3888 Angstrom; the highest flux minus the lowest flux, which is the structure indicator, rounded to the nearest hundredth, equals 0.45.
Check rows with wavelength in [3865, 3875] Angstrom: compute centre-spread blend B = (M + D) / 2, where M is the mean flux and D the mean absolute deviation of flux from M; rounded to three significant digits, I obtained 2.02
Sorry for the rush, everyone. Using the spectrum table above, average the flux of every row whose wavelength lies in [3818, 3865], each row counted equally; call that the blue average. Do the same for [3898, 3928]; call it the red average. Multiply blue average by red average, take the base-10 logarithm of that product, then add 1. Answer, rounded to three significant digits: 2.22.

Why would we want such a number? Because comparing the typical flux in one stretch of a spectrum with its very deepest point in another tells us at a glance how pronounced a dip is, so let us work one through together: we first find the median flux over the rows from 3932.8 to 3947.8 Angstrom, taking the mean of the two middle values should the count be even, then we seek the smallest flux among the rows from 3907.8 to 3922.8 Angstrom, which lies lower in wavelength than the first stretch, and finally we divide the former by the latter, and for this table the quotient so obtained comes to 1.02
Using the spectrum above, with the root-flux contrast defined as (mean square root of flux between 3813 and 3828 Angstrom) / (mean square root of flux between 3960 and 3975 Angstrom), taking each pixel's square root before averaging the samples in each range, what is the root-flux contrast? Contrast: 0.95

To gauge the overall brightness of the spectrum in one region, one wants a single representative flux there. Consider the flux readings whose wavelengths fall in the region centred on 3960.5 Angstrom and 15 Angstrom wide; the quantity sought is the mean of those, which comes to 4.25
